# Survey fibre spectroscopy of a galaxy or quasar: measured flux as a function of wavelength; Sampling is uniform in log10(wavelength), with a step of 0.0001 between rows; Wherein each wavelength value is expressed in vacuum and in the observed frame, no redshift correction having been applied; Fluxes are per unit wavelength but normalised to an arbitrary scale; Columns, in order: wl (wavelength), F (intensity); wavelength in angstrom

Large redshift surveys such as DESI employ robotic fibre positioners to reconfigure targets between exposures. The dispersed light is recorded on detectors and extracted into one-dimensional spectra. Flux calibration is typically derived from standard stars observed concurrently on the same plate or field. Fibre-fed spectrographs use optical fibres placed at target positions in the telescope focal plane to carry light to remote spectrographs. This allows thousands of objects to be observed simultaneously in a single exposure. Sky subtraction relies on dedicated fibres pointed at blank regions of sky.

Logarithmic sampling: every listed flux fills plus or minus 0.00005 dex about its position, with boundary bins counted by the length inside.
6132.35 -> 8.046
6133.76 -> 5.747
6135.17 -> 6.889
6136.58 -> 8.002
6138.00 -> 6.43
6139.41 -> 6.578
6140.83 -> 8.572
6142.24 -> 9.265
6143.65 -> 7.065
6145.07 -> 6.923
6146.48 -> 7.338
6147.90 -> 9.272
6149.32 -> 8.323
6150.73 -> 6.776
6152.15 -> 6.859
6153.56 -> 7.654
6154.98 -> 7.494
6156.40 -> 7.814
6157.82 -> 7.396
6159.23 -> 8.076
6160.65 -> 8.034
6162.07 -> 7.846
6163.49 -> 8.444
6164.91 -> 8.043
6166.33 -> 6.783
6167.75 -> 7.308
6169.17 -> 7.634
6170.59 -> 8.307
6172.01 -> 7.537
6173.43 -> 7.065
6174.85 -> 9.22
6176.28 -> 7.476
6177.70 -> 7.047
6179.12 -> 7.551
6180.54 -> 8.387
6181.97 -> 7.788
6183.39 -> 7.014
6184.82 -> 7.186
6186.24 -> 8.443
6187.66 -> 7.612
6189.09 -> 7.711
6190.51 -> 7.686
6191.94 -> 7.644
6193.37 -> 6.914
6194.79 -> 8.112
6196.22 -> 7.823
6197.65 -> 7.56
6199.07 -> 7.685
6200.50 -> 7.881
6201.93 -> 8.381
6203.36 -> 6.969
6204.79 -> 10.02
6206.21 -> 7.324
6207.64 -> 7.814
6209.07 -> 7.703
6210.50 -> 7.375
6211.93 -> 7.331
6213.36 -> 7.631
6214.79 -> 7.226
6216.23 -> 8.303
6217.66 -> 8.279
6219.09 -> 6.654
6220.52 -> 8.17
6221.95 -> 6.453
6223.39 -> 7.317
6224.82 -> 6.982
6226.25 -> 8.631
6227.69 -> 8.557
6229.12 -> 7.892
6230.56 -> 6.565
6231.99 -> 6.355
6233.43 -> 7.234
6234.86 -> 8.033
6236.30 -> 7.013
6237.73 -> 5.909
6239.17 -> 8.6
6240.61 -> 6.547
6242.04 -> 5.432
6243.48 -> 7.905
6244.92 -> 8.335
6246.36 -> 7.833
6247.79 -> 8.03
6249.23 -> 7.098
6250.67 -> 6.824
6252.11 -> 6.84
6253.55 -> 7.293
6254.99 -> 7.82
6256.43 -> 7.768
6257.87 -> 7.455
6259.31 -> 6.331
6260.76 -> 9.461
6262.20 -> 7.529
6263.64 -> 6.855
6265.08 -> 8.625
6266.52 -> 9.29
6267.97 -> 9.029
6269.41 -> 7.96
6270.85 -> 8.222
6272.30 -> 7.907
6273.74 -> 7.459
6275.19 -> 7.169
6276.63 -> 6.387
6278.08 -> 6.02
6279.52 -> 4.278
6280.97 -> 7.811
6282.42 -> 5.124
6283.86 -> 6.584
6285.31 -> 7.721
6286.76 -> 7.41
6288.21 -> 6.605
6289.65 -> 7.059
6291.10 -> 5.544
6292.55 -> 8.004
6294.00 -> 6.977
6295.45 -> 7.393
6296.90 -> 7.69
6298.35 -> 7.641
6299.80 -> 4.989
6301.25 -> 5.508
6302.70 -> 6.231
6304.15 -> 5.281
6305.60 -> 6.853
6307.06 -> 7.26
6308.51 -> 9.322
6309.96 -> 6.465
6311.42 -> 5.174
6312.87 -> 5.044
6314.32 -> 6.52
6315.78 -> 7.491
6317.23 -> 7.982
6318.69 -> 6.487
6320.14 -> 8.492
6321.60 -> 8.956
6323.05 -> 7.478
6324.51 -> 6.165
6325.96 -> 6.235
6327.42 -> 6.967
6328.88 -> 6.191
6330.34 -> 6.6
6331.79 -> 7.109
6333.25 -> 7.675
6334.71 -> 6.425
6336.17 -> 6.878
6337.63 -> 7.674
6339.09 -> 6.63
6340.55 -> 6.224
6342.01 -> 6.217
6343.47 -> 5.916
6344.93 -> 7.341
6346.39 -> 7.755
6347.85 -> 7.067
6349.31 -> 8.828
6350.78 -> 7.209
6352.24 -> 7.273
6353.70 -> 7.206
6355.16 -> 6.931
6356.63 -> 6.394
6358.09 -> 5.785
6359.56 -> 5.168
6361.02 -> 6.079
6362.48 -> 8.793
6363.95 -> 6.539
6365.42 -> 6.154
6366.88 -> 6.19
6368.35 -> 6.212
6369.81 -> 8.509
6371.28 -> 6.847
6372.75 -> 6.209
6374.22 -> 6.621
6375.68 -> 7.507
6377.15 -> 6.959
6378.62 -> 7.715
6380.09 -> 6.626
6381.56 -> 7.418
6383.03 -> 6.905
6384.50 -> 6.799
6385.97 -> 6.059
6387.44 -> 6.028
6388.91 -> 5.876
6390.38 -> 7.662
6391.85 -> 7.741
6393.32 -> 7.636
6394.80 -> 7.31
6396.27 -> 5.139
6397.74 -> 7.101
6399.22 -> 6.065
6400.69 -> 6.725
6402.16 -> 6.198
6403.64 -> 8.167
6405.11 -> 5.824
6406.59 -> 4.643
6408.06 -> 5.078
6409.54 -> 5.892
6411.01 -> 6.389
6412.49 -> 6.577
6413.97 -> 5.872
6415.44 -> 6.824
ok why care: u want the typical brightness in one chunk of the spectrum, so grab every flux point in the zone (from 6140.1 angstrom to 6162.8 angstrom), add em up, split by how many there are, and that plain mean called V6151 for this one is 7.79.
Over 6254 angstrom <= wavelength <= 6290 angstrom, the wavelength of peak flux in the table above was 6260.76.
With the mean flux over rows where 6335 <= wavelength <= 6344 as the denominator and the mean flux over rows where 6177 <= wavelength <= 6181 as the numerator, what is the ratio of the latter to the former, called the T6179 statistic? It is 1.16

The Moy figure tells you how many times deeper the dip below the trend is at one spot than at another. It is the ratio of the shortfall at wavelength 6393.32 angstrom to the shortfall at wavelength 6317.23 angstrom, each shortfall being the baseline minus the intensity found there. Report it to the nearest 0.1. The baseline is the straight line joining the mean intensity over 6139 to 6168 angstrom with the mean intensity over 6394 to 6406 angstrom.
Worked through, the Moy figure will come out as 1.0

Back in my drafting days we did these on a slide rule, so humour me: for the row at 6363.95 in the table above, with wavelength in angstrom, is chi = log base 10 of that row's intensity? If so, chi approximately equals 0.816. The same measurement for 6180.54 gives 0.924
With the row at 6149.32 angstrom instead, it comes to 0.920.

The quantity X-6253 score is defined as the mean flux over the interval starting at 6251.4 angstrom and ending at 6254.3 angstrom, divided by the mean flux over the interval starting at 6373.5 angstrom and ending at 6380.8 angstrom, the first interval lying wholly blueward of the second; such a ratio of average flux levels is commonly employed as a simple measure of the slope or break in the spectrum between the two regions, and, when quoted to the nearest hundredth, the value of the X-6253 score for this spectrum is 1.00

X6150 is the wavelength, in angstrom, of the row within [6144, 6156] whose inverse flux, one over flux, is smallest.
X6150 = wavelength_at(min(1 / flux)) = 6147.90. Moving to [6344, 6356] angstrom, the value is 6349.31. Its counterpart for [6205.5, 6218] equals 6216.23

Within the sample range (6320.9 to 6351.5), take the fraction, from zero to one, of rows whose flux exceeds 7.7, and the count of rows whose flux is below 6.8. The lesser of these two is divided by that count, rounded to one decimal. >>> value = 0.0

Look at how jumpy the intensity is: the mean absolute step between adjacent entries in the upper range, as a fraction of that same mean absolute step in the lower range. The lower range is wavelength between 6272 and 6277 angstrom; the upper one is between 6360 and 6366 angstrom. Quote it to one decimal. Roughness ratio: 3.5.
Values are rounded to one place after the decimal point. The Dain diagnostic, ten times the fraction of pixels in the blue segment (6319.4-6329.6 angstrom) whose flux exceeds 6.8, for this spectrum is 5.7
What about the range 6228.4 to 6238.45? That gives 5.7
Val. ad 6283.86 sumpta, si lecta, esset 6.584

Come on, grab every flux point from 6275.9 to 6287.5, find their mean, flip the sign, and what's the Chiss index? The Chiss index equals -6.4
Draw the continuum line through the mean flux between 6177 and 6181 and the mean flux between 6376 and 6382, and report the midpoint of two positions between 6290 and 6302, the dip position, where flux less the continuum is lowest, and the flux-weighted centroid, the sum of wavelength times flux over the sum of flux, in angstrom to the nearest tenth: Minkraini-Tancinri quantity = 6297.9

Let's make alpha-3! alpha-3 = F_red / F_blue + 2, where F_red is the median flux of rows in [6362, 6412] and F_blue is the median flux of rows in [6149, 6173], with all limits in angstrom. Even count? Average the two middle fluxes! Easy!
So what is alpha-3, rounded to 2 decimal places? 2.87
